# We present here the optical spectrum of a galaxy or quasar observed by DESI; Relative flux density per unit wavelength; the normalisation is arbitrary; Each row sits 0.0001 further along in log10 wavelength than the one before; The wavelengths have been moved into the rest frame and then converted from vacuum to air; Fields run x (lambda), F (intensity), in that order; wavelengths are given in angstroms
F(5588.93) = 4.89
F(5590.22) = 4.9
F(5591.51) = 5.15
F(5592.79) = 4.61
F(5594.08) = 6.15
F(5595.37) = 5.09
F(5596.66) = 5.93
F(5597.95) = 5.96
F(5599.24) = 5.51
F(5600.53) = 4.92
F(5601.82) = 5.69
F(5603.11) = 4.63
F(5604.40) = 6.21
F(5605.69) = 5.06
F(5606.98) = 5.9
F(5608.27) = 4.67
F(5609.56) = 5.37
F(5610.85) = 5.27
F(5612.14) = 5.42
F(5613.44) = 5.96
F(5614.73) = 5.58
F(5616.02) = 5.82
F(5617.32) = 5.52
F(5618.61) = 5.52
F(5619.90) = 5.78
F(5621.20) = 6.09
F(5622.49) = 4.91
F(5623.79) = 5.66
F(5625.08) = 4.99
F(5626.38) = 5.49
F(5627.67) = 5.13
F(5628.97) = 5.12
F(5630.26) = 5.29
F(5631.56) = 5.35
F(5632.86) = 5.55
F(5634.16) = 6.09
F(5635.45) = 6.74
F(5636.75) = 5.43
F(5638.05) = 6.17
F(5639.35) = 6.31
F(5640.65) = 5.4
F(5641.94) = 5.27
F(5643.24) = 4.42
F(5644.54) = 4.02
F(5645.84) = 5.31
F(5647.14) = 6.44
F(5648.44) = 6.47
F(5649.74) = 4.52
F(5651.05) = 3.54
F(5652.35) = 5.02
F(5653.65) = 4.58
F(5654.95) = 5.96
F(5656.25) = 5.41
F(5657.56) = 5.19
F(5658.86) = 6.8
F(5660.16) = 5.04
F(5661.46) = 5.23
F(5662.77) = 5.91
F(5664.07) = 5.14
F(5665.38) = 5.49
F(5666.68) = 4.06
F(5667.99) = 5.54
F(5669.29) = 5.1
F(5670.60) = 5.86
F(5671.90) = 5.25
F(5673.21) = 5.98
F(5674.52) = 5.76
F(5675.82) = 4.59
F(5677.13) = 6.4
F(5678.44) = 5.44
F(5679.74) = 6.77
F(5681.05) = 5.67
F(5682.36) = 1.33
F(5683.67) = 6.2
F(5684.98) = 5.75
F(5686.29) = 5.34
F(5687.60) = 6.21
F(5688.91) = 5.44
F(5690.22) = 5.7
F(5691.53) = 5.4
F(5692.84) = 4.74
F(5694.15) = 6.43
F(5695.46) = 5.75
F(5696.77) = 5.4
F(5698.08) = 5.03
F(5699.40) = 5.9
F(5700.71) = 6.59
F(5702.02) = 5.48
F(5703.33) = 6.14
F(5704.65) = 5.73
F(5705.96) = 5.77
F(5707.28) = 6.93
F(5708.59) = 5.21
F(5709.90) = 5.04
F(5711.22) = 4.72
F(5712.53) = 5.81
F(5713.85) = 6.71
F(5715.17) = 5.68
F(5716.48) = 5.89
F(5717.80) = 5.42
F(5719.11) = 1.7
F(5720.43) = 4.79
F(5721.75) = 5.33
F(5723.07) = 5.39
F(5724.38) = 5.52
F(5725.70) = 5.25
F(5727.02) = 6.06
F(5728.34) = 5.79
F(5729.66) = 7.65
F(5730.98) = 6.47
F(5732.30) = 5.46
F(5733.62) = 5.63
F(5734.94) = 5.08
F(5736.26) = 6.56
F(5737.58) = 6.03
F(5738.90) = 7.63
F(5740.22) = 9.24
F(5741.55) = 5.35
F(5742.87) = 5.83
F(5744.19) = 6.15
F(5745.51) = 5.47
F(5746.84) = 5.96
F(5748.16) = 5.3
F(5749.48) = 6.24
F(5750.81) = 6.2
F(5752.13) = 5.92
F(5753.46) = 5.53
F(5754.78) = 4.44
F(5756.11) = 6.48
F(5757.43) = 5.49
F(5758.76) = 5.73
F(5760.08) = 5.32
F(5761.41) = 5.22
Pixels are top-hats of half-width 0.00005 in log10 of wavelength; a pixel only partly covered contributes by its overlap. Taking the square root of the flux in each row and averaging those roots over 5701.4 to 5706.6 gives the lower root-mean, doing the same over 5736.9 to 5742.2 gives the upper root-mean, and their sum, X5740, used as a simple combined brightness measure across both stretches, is 5.0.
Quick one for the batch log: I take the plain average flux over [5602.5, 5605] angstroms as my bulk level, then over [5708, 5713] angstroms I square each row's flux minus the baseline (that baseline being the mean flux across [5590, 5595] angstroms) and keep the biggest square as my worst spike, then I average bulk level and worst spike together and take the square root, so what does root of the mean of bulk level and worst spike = 1.70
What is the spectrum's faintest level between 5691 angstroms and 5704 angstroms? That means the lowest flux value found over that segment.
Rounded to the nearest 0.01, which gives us 4.74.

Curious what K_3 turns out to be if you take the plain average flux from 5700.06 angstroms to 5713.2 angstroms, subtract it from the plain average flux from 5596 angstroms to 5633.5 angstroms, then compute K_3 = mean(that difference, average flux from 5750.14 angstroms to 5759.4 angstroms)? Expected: 2.7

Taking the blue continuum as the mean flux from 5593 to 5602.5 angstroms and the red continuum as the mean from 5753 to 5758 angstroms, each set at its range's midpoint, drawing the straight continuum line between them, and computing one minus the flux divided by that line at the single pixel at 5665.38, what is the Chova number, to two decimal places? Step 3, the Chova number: 0.01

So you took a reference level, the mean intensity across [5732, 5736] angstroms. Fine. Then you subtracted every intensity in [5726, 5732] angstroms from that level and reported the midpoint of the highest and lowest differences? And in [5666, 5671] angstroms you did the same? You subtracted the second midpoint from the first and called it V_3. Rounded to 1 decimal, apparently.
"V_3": -1.8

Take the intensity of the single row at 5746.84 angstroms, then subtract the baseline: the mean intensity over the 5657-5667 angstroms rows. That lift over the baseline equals 0.6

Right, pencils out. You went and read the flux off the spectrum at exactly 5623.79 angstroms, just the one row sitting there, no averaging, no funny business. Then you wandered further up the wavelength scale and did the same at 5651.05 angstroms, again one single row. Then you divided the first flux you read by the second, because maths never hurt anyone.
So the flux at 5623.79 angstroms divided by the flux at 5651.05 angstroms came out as 1.60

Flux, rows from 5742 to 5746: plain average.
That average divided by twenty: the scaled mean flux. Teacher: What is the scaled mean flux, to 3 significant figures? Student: 0.291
